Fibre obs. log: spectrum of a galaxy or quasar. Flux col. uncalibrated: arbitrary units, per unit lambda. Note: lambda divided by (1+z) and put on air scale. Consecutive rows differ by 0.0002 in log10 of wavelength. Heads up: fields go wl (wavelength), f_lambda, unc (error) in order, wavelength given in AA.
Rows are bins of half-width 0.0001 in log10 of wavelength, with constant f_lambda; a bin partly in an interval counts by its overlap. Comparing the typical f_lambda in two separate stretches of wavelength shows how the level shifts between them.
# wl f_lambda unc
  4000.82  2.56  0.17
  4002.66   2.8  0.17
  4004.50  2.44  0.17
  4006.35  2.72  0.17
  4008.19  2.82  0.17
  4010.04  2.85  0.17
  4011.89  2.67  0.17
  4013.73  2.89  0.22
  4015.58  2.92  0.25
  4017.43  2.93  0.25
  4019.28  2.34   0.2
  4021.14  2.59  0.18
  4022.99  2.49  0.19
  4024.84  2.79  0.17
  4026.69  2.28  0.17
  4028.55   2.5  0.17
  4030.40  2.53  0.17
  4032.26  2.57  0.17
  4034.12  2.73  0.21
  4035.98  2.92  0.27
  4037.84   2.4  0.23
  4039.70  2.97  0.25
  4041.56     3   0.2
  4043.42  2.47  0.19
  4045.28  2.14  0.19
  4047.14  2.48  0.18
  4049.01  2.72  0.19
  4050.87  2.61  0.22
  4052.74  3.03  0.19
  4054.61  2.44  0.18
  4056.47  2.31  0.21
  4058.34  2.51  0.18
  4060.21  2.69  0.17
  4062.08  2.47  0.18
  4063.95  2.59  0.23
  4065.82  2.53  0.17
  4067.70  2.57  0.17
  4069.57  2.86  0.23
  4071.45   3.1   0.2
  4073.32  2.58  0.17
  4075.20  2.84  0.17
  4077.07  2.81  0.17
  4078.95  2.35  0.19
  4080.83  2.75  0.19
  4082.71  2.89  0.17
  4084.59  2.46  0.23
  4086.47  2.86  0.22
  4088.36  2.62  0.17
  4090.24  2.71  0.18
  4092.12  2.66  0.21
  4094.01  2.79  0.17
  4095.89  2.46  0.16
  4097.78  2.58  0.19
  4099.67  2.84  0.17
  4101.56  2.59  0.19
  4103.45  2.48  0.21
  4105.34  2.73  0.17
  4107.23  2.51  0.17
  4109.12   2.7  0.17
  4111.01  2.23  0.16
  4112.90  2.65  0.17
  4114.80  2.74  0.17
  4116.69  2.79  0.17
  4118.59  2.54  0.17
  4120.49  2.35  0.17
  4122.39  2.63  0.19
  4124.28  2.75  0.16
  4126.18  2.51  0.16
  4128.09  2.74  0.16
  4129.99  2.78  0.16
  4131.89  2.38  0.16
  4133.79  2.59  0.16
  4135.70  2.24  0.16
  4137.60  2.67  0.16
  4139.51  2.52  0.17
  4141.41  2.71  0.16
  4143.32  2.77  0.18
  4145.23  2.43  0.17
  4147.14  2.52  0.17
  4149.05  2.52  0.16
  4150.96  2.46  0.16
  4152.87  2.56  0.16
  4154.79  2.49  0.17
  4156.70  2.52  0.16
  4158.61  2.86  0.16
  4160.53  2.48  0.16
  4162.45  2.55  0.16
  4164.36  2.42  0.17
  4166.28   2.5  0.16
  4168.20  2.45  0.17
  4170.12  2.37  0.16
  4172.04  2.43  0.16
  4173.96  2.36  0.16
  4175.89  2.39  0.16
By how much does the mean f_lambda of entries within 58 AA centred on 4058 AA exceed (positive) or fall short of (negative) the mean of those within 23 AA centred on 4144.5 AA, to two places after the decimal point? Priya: 0.11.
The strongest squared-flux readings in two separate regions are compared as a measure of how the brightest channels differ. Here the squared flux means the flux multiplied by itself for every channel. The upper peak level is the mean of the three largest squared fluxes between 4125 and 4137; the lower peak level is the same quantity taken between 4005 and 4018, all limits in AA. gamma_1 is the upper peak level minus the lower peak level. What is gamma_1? -1.2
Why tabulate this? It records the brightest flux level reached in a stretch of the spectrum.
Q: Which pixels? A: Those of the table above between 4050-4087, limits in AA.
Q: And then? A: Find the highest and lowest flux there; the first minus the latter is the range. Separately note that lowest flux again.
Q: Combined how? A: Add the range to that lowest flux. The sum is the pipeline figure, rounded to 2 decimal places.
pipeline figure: 3.10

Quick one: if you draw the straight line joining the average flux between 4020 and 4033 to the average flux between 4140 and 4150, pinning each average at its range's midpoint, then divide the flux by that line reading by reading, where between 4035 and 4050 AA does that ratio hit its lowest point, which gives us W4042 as 4045.28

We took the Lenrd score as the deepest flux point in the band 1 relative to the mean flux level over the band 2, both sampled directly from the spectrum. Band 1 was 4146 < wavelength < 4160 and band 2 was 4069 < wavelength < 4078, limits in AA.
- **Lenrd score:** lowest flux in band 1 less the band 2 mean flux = -0.378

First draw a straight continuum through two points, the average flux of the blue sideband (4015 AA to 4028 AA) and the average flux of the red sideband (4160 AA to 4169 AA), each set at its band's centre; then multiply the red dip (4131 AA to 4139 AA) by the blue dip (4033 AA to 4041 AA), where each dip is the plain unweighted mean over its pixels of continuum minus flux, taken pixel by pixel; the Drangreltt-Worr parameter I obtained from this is -0.006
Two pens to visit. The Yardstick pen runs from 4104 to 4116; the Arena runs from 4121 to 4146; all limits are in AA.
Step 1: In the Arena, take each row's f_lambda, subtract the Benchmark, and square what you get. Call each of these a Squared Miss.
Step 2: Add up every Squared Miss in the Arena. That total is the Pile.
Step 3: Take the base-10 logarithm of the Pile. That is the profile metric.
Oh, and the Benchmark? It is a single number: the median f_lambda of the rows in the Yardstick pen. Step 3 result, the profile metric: -0.37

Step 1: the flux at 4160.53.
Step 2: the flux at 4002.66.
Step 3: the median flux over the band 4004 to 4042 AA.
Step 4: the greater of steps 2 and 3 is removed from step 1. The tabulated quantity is -0.32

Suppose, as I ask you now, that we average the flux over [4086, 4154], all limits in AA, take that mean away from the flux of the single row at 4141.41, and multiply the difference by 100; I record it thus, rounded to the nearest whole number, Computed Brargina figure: 11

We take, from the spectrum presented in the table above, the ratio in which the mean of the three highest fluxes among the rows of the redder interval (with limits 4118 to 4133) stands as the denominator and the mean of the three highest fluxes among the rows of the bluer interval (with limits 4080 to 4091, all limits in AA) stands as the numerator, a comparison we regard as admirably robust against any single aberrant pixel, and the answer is 1.03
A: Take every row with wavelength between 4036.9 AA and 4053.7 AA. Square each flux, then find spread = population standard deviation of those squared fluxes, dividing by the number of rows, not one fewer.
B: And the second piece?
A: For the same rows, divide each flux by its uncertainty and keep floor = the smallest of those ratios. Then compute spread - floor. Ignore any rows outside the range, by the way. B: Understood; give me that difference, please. -8.9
